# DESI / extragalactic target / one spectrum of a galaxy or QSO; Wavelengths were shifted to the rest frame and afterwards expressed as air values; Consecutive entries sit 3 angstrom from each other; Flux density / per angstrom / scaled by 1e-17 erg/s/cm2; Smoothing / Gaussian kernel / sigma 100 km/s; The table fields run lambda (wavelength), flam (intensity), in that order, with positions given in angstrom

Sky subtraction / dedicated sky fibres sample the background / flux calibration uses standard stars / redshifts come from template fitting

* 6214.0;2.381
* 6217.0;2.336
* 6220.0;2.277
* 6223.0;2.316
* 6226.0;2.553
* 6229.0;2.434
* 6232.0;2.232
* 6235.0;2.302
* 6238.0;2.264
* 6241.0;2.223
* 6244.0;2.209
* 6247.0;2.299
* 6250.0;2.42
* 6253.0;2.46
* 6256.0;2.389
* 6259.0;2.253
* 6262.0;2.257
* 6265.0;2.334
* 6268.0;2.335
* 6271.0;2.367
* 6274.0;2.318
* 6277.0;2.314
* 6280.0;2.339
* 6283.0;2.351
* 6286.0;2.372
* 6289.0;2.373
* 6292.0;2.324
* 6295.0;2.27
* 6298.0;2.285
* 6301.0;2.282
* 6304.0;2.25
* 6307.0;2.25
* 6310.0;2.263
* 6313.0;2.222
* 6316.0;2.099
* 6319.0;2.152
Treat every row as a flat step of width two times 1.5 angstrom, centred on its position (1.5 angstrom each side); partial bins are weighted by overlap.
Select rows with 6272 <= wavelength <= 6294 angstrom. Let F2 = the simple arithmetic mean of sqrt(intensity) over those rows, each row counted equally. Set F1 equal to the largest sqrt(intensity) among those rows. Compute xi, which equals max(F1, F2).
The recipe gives 1.54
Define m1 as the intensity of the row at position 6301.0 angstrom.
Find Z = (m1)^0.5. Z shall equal 1.51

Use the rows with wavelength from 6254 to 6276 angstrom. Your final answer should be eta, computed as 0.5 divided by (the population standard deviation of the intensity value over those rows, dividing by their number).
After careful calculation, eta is 11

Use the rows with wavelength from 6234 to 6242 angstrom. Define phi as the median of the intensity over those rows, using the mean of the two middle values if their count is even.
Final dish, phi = 2.26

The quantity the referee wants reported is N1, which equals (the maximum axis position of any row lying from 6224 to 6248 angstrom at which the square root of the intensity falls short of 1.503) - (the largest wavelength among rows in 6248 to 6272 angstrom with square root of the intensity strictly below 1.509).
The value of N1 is -18 angstrom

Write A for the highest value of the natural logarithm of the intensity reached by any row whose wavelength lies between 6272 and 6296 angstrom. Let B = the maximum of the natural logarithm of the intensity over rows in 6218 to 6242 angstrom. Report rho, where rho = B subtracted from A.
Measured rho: -0.07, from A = 0.864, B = 0.94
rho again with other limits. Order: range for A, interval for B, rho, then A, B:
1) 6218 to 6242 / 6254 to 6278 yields 0.07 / 0.937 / 0.87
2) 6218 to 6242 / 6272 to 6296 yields 0.07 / 0.937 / 0.86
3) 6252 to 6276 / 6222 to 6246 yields -0.04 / 0.900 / 0.94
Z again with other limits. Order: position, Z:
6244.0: 1.49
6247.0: 1.52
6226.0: 1.60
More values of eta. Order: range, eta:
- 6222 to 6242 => 4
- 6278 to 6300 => 13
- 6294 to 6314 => 25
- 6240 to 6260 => 5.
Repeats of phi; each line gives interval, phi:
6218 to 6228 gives 2.32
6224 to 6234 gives 2.43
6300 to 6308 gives 2.25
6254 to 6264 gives 2.26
